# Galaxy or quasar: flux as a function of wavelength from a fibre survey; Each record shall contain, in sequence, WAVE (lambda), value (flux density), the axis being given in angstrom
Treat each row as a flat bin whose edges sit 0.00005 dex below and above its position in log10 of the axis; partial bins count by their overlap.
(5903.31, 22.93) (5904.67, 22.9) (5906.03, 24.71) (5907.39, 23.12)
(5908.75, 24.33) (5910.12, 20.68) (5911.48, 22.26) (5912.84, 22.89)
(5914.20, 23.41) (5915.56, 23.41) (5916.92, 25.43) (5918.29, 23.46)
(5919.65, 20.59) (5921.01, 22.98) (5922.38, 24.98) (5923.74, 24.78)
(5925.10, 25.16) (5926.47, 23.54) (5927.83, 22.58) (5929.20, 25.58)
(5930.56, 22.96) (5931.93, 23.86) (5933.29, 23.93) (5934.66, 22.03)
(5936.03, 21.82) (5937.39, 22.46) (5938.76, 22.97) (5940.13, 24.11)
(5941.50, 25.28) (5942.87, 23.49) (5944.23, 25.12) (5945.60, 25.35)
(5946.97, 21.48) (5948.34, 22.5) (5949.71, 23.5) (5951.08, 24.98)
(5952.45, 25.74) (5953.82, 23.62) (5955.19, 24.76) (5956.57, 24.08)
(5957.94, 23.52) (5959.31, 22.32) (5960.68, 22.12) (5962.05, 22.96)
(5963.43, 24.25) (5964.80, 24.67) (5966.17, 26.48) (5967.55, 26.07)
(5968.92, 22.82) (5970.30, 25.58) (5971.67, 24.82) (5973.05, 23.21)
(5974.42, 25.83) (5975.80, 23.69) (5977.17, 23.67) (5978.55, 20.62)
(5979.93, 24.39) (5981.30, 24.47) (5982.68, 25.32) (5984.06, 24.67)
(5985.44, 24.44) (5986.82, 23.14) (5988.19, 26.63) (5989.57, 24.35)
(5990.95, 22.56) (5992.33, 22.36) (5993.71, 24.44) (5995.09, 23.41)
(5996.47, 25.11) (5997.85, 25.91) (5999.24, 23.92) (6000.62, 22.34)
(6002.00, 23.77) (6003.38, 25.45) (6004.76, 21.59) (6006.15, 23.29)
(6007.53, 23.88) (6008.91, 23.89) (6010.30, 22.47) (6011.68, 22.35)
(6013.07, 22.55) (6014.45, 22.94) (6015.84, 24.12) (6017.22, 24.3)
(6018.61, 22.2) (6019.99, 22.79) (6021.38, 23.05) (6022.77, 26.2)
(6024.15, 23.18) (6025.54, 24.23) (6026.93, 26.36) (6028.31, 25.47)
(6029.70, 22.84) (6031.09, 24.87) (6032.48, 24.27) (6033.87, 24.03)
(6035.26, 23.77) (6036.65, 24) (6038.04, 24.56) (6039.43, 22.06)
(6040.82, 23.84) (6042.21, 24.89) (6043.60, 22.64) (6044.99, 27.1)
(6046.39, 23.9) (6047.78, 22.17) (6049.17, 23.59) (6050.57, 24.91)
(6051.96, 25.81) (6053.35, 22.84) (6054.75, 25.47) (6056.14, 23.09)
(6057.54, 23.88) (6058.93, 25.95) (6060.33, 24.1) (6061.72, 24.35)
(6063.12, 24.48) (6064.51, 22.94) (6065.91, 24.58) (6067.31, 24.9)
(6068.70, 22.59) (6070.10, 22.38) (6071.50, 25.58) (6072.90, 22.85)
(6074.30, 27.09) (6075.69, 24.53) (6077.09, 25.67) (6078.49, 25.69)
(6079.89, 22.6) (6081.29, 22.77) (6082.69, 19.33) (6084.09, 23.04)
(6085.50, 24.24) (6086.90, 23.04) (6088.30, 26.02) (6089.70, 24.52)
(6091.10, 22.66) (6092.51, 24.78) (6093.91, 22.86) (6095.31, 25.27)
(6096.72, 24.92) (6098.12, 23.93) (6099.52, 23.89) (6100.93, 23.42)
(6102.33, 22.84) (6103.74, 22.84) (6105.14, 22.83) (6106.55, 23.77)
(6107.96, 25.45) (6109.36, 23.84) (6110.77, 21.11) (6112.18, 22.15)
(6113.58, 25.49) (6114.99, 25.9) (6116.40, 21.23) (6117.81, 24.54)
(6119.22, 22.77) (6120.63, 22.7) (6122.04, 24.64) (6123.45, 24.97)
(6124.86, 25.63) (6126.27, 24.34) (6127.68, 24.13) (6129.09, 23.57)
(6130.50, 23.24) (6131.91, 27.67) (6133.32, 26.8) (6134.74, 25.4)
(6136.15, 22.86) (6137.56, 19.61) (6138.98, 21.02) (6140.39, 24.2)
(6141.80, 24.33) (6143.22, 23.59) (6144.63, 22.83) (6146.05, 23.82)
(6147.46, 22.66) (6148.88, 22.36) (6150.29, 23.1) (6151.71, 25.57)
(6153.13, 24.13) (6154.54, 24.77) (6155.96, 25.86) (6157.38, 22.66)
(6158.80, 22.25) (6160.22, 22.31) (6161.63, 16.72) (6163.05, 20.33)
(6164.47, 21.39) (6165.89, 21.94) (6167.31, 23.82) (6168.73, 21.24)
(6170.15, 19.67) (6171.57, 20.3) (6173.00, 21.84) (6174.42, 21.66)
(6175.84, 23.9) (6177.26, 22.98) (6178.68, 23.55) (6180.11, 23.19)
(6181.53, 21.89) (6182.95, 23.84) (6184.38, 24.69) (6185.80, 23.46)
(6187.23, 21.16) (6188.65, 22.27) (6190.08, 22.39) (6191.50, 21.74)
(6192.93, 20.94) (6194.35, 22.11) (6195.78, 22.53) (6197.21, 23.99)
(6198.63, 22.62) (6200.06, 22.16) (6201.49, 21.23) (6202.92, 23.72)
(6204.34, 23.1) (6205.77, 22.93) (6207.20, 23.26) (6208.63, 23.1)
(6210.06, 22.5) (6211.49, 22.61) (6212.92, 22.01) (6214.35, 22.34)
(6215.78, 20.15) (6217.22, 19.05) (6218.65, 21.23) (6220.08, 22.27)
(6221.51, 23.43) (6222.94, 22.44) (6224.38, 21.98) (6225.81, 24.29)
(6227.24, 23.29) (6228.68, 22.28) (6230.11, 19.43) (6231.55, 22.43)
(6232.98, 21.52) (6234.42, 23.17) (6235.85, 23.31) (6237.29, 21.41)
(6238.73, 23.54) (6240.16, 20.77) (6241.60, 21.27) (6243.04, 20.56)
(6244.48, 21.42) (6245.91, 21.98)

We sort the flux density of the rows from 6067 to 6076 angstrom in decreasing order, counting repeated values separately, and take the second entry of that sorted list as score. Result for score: 25.58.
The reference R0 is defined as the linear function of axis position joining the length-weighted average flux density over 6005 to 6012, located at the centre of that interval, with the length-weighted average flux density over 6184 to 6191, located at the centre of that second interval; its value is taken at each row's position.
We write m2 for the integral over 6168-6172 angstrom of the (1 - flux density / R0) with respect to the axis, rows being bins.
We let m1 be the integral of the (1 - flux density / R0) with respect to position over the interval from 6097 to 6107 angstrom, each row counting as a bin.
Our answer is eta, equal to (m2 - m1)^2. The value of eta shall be 0.4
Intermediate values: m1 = -0.2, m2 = 0.4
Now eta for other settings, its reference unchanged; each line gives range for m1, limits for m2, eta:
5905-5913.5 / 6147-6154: 0.2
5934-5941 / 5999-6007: 0.1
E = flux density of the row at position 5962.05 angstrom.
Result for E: 22.96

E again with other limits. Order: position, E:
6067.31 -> 24.9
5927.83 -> 22.58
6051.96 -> 25.81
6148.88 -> 22.36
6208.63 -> 23.1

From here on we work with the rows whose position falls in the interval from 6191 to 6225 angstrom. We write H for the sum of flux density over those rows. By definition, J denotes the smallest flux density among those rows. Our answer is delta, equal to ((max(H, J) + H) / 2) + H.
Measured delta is 1067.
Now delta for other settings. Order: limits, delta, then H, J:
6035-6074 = 1346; 673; 22.06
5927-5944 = 562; 281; 21.82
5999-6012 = 466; 233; 21.59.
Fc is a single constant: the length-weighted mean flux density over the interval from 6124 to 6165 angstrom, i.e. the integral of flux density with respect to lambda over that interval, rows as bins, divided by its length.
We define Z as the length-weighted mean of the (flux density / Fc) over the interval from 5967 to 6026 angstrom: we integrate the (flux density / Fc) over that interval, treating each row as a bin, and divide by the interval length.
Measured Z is 1.02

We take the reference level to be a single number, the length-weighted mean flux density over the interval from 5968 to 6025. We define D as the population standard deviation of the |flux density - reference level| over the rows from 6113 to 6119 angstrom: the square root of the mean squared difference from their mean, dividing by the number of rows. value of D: 0.68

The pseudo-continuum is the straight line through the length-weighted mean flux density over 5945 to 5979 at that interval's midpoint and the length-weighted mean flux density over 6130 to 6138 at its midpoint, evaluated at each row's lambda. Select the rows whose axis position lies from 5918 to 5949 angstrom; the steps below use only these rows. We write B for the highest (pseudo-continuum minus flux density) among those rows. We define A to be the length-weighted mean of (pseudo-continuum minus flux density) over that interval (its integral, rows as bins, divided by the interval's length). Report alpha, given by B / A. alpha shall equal 9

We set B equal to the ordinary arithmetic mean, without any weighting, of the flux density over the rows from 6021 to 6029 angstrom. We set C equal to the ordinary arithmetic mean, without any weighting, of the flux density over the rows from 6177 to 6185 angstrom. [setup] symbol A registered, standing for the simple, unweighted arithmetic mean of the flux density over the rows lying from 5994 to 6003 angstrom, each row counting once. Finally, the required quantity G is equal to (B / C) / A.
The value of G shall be 0.0440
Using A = 24.1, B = 24.7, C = 23.4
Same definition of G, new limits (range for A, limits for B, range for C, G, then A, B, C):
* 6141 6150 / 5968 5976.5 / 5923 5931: 0.0434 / 23.3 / 24.3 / 24.1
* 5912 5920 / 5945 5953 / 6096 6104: 0.0436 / 23.2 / 23.9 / 23.6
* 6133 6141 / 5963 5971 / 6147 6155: 0.0451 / 23.3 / 25.0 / 23.8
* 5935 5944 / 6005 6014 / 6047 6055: 0.0409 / 23.4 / 23.1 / 24.1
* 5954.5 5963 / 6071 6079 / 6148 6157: 0.0446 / 23.3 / 25.2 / 24.3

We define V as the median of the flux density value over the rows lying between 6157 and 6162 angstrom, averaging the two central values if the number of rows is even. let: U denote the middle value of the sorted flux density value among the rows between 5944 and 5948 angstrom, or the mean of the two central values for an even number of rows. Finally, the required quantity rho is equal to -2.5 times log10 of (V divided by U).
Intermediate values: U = 25.1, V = 22.3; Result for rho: 0.13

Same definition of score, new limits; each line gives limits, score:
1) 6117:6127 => 24.97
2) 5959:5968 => 26.07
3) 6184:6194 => 23.46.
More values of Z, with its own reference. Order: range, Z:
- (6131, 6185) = 0.98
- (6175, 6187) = 1.00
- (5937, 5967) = 1.02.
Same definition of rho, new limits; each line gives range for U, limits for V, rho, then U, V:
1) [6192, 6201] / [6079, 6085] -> -0.02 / 22.3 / 22.7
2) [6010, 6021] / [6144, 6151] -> -0.01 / 22.7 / 22.8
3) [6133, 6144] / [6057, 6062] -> -0.01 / 23.9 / 24.2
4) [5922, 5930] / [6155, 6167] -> 0.13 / 24.9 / 22.1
